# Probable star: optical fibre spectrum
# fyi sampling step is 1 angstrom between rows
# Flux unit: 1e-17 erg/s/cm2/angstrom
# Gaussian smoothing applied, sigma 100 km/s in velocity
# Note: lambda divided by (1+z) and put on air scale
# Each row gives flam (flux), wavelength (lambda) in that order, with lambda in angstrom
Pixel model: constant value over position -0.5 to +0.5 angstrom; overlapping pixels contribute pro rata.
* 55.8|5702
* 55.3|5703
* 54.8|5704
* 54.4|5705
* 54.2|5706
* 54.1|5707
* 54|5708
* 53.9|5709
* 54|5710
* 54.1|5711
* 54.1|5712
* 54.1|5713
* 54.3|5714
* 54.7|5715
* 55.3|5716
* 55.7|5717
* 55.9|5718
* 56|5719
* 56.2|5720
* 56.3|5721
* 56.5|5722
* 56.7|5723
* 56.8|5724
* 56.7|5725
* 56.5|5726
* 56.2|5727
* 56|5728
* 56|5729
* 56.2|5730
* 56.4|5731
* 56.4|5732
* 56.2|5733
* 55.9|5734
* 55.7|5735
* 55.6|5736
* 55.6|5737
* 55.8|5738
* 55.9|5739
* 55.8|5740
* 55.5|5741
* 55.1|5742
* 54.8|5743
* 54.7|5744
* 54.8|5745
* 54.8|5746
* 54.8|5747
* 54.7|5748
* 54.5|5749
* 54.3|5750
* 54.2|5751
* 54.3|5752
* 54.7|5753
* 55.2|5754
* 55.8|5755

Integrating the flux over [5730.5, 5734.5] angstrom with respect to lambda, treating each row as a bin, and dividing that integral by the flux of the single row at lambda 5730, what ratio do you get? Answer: 4.00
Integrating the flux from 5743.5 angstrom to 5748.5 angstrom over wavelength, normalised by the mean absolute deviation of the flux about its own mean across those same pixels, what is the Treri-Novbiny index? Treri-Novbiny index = 5704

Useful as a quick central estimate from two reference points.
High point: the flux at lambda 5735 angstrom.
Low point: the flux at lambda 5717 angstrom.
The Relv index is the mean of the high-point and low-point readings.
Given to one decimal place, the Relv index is 55.7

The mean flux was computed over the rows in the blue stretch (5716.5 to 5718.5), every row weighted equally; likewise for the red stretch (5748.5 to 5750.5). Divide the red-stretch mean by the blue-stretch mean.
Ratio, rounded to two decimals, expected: 0.97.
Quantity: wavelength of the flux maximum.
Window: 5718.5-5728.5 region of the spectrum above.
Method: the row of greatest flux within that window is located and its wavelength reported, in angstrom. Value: 5724 angstrom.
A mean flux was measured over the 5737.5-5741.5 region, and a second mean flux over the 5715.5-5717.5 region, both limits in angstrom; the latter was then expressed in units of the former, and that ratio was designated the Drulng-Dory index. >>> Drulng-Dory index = 1.00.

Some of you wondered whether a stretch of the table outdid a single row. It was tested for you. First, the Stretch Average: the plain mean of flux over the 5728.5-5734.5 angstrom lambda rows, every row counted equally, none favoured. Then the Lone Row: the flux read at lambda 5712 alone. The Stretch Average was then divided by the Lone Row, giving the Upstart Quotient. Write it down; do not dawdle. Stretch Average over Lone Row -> 1.04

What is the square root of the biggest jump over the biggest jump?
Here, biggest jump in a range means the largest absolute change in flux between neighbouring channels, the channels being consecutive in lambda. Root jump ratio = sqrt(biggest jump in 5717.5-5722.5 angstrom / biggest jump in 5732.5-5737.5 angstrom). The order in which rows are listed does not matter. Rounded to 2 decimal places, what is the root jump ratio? 0.82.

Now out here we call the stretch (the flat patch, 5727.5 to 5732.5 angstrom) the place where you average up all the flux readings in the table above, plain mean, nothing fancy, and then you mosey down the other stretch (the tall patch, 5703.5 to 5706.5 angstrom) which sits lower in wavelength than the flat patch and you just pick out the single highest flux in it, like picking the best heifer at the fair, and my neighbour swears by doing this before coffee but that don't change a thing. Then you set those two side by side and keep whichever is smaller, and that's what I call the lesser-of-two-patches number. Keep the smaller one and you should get 54.8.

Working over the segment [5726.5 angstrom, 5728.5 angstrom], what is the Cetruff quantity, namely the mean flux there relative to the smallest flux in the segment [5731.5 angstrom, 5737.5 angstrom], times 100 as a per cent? 101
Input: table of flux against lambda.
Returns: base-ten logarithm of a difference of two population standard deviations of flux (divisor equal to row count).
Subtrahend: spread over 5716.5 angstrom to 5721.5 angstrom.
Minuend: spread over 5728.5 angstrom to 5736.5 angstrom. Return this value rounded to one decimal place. -1.2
